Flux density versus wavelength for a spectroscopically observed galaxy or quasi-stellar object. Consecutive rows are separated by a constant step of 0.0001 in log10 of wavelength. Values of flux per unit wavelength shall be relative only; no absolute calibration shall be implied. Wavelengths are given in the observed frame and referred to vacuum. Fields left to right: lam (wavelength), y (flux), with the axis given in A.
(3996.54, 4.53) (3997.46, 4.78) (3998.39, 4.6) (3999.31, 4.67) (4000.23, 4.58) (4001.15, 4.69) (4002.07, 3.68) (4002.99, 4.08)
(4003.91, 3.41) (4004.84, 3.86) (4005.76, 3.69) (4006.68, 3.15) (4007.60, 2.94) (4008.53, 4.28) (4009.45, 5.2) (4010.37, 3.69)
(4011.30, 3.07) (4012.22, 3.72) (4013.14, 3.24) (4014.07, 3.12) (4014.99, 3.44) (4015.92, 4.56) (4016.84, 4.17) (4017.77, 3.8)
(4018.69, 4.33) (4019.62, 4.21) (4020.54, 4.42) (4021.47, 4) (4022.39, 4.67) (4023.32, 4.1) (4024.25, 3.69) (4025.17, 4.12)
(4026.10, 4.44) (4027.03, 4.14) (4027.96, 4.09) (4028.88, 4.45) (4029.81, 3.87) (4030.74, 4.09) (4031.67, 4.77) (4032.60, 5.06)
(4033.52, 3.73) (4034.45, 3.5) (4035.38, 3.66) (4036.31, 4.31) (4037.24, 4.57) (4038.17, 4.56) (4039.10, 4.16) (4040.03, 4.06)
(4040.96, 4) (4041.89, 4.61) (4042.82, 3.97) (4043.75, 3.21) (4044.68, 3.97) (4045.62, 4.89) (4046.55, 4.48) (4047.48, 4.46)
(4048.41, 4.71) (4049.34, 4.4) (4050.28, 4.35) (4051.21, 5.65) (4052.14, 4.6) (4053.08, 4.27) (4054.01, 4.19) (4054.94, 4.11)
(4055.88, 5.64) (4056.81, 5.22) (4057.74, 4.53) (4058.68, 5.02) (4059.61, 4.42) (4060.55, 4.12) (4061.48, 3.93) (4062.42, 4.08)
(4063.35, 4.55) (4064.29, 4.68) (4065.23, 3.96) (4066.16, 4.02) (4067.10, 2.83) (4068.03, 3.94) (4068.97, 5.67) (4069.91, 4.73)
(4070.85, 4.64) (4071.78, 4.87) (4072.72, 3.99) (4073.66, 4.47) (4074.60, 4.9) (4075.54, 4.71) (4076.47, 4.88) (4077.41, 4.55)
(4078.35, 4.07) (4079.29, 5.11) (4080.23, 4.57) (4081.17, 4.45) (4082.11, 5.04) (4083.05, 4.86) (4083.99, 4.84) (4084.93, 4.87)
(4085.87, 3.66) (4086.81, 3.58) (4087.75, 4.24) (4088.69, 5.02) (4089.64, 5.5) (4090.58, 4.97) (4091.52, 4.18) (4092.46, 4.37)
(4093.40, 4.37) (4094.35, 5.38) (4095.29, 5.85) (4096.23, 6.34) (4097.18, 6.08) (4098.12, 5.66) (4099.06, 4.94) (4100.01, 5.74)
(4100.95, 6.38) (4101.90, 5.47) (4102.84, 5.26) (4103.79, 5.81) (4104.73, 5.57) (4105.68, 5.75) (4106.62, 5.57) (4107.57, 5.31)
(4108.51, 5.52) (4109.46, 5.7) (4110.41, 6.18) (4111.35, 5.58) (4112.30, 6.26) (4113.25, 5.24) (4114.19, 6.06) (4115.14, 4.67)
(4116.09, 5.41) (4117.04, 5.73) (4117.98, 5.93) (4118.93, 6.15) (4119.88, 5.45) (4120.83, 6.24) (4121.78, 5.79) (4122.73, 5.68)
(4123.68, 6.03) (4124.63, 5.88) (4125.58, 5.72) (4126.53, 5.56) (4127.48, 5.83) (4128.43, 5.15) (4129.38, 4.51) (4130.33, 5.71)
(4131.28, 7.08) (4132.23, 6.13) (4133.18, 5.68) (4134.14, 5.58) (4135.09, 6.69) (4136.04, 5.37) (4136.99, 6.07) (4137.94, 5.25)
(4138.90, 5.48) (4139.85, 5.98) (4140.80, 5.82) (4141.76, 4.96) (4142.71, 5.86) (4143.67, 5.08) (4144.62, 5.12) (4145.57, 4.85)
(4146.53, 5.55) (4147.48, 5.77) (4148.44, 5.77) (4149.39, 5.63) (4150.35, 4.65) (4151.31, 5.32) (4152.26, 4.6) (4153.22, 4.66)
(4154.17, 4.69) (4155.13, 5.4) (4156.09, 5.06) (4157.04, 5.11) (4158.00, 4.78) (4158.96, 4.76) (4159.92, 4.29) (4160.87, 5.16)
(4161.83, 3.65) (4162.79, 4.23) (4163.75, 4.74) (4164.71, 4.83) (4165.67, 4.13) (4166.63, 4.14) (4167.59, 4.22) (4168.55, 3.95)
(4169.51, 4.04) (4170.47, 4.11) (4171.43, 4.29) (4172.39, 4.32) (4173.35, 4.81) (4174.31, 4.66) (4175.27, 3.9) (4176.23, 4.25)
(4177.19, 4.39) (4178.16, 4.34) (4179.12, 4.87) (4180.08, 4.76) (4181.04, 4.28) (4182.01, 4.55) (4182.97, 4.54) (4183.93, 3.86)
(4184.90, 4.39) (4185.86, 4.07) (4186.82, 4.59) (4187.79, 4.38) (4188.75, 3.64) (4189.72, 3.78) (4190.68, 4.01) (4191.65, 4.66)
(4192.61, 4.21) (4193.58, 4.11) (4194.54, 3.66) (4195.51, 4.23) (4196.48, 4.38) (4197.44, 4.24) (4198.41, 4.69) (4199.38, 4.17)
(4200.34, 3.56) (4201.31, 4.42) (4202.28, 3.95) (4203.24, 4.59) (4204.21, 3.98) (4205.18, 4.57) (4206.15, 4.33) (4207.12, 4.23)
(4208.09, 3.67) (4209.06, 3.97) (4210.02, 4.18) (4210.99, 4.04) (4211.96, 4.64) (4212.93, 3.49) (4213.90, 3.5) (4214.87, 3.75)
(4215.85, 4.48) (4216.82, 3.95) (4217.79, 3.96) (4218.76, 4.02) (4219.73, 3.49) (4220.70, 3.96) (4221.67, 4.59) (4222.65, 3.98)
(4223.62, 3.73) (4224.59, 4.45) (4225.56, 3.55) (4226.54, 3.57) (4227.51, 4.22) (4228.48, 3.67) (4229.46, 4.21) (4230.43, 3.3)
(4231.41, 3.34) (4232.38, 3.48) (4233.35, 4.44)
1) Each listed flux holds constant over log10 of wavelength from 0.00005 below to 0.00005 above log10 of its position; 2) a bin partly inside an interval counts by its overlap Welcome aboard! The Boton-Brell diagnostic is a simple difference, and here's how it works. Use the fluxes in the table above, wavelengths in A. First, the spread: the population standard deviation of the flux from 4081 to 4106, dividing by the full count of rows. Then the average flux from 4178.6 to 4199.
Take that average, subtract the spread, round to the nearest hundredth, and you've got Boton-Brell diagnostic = 3.54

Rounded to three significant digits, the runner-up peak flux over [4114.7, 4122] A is 6.15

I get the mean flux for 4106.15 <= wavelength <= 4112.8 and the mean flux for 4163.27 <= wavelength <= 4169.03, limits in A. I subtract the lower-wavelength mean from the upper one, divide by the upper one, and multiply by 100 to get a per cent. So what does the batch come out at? -32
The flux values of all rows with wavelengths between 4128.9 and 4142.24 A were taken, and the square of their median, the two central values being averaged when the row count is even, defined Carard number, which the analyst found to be 32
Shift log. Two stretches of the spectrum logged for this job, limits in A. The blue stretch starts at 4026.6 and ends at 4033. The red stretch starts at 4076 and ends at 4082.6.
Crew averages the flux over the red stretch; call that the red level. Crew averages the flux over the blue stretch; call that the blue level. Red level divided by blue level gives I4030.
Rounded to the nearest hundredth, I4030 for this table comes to 1.07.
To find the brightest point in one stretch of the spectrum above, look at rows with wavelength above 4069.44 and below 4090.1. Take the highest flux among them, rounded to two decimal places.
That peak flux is 5.50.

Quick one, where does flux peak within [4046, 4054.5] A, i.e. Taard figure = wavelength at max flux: 4051.21 A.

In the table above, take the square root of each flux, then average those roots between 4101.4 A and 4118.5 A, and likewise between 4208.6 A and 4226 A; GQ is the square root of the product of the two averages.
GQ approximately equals 2.17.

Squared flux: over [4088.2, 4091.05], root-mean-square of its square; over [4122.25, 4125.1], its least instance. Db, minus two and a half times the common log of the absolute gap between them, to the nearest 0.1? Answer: -1.8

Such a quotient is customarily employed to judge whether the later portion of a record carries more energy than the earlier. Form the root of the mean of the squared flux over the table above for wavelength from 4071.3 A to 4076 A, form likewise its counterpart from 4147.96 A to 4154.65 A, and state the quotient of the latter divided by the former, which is 1.1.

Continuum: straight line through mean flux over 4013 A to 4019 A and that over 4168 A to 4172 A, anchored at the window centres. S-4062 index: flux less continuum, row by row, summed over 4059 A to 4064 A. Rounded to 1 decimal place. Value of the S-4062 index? 1.6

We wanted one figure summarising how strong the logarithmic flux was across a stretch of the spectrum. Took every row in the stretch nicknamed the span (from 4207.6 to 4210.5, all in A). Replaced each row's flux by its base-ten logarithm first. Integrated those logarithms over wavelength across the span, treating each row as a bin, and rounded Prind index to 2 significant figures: 1.7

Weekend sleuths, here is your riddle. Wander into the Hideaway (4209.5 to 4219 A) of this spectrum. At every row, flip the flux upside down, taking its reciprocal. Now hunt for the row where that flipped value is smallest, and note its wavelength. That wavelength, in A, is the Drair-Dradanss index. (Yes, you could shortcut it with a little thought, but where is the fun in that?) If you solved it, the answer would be 4211.96 A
